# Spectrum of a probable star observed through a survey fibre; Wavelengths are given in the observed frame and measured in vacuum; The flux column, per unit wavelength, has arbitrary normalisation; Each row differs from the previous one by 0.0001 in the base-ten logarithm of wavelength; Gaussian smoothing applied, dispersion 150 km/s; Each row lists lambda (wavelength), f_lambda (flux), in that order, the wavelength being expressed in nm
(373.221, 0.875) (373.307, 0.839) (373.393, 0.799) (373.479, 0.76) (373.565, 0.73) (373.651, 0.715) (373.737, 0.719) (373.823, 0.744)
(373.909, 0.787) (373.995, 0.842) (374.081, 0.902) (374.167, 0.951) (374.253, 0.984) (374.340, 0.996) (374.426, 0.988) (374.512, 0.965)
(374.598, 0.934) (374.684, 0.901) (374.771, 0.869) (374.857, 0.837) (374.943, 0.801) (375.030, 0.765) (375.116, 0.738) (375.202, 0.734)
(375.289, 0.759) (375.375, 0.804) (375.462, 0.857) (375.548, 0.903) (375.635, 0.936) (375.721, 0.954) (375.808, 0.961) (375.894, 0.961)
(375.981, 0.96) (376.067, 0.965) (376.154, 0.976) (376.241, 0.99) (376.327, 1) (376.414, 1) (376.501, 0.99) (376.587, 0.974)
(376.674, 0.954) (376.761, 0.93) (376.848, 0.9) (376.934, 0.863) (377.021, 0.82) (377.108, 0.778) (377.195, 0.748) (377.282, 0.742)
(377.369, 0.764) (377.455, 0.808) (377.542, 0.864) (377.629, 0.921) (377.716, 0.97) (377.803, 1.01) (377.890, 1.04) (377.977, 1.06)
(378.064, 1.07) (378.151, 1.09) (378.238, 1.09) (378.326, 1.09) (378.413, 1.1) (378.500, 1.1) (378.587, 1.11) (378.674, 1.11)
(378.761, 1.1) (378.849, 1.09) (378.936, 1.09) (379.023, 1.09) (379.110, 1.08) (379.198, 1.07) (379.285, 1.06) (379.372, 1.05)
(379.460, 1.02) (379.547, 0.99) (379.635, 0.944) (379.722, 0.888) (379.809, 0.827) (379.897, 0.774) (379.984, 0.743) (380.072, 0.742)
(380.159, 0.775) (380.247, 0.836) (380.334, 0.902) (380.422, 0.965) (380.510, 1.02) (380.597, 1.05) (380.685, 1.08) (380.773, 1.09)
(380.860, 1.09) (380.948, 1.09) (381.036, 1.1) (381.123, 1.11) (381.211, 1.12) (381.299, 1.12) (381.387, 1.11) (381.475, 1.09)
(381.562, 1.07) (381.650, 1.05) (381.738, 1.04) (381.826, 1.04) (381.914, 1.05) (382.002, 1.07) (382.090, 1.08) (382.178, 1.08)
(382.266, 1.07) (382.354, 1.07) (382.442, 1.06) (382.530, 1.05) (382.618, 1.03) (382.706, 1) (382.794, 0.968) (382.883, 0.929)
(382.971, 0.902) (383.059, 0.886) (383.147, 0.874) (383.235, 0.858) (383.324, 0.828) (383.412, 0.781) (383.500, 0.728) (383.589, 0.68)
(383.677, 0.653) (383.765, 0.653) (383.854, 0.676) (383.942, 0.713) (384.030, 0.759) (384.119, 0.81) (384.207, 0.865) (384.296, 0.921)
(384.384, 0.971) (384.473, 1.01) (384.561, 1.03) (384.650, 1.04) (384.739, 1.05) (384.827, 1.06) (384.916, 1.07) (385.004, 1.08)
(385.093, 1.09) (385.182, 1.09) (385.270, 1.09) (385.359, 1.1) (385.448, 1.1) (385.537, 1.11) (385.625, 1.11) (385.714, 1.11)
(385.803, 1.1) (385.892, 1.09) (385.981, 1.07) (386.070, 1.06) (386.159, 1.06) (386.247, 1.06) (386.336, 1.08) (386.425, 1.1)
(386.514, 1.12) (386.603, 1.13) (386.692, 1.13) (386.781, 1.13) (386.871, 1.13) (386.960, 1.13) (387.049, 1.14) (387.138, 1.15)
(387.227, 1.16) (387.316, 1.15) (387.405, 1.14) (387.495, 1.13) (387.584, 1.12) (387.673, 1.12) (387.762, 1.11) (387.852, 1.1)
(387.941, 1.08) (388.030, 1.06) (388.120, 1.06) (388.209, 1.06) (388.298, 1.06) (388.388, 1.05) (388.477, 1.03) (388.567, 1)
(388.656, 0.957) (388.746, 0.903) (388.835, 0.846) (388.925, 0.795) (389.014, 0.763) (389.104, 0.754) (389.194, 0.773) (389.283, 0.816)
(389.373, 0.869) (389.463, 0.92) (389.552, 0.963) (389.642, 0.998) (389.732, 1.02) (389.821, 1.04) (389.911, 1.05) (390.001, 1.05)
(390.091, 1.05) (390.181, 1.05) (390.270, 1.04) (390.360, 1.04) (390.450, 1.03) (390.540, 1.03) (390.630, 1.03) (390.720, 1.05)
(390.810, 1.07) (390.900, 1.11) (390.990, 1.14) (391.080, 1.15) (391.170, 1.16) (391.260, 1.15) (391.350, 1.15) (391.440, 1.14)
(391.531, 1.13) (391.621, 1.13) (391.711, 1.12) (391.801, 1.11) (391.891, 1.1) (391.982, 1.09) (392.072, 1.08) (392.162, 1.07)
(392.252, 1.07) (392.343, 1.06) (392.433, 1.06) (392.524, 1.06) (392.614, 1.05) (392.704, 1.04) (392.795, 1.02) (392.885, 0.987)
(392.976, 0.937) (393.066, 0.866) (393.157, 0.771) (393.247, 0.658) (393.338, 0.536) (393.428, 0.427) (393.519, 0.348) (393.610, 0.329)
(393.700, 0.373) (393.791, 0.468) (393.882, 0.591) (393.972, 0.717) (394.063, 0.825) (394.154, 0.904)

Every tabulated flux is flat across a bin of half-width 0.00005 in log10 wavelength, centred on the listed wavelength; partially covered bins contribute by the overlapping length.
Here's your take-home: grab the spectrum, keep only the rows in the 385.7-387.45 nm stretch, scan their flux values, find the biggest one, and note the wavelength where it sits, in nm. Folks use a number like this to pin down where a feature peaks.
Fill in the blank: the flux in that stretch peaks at 387.227 nm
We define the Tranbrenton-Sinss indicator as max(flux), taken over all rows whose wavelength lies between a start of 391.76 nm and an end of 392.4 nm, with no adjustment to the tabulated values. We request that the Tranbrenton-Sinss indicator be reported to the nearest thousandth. 1.110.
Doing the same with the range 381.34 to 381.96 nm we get 1.110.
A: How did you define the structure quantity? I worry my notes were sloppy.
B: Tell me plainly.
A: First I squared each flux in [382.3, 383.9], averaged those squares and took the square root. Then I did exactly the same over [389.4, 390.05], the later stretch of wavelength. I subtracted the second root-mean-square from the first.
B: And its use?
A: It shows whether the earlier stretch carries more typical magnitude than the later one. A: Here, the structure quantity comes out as -0.13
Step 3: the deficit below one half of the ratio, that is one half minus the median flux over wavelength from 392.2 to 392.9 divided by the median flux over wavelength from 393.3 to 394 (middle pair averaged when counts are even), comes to -1.9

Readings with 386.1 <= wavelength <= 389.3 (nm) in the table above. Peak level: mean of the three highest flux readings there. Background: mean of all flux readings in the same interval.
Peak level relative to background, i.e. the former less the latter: 0.11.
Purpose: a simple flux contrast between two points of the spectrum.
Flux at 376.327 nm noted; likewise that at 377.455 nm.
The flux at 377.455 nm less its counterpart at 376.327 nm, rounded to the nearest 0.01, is -0.19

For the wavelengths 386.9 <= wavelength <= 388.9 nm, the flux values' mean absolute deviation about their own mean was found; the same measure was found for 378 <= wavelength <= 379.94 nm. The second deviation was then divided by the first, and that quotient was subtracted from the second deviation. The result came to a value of -1.08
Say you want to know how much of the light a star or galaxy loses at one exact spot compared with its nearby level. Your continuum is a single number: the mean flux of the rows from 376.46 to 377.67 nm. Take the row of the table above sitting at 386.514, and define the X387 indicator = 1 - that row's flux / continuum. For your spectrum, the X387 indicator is -0.30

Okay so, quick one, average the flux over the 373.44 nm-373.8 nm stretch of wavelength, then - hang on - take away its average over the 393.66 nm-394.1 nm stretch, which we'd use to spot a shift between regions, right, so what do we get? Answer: 0.14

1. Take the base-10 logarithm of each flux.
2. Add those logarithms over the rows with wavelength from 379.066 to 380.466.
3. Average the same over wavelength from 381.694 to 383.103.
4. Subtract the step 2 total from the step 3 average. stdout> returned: 0.7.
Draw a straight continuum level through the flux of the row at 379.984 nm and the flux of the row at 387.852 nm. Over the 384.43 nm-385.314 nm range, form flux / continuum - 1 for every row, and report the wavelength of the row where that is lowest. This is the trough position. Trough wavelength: 384.473 nm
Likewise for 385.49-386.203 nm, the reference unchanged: 386.159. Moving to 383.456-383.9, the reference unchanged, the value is 383.765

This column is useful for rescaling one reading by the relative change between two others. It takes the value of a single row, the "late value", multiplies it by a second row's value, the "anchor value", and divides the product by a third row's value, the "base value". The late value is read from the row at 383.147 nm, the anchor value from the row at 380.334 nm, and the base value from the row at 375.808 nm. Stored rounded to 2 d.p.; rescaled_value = 0.82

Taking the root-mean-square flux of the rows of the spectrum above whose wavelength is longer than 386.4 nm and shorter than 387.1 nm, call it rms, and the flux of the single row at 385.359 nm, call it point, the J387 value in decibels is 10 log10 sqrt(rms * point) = 0.5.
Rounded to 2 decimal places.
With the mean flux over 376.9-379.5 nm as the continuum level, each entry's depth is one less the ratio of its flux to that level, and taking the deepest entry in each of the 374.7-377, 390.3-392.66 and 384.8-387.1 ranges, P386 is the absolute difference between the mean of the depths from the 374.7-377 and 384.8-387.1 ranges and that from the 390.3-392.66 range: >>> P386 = 0.13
